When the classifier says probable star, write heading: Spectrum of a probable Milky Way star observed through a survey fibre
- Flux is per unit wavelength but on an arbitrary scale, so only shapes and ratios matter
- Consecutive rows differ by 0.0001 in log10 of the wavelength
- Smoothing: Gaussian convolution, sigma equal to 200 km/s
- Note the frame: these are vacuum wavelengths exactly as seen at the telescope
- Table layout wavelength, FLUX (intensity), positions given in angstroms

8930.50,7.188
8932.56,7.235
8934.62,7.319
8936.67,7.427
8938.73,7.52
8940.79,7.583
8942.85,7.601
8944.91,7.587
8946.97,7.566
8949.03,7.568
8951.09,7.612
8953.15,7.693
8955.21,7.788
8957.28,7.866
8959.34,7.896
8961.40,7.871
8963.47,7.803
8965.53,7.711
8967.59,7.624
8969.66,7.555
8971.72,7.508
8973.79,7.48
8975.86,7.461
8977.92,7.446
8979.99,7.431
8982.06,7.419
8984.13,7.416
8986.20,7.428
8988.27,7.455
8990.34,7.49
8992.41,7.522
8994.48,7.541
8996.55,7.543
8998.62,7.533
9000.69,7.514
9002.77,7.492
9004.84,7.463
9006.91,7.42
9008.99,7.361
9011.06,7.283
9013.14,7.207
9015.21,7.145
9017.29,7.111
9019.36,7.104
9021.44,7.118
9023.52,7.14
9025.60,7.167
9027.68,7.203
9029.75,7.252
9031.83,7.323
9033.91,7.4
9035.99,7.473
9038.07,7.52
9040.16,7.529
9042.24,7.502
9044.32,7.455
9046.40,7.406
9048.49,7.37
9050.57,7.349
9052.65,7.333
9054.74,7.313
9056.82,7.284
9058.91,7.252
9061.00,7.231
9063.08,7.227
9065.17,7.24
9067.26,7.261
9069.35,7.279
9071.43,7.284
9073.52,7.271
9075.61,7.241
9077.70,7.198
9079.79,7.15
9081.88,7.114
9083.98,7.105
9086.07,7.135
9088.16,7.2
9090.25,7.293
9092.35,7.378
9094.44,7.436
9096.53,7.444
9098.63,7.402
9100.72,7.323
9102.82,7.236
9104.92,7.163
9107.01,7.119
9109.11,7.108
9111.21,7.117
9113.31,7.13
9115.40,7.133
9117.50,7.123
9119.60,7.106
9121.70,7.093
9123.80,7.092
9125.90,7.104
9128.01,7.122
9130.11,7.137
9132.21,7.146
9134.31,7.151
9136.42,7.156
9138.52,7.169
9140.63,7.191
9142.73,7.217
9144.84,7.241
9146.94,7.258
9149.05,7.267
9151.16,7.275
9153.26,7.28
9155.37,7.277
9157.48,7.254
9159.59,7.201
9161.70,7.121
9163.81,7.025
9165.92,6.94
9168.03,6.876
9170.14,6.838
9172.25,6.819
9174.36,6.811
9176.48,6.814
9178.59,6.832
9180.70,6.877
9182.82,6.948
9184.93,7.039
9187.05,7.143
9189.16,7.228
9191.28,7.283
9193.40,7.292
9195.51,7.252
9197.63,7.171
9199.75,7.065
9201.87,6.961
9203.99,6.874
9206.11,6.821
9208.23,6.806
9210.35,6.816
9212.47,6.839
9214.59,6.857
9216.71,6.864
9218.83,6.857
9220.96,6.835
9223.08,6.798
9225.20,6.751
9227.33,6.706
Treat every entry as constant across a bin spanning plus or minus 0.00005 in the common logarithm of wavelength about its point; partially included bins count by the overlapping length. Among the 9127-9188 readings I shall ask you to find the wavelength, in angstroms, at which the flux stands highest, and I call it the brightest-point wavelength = 9153.26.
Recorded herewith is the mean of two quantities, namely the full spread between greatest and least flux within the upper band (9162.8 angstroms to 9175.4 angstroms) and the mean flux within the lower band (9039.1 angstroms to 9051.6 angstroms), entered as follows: 3.82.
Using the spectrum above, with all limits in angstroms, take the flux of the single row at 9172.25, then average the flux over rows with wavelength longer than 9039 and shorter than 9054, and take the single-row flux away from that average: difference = 0.6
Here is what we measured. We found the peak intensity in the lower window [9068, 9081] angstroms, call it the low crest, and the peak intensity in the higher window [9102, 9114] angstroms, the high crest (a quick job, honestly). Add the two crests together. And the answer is 14.5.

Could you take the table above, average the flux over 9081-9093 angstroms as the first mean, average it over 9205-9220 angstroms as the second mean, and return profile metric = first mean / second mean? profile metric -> 1.05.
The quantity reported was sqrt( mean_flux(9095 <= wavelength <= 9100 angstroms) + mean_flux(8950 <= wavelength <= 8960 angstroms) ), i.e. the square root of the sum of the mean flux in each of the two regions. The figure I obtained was 3.90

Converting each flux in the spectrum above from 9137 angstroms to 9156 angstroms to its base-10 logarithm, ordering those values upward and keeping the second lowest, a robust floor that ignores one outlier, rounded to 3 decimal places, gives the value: 0.857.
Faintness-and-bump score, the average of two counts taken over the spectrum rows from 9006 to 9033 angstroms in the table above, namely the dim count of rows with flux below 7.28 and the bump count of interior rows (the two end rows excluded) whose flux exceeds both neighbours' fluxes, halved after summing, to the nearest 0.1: 4.5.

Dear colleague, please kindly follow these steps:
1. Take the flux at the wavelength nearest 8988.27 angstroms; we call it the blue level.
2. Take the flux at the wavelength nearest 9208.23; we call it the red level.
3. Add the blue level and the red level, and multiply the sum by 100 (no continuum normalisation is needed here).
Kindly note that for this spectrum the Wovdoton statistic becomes 1426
